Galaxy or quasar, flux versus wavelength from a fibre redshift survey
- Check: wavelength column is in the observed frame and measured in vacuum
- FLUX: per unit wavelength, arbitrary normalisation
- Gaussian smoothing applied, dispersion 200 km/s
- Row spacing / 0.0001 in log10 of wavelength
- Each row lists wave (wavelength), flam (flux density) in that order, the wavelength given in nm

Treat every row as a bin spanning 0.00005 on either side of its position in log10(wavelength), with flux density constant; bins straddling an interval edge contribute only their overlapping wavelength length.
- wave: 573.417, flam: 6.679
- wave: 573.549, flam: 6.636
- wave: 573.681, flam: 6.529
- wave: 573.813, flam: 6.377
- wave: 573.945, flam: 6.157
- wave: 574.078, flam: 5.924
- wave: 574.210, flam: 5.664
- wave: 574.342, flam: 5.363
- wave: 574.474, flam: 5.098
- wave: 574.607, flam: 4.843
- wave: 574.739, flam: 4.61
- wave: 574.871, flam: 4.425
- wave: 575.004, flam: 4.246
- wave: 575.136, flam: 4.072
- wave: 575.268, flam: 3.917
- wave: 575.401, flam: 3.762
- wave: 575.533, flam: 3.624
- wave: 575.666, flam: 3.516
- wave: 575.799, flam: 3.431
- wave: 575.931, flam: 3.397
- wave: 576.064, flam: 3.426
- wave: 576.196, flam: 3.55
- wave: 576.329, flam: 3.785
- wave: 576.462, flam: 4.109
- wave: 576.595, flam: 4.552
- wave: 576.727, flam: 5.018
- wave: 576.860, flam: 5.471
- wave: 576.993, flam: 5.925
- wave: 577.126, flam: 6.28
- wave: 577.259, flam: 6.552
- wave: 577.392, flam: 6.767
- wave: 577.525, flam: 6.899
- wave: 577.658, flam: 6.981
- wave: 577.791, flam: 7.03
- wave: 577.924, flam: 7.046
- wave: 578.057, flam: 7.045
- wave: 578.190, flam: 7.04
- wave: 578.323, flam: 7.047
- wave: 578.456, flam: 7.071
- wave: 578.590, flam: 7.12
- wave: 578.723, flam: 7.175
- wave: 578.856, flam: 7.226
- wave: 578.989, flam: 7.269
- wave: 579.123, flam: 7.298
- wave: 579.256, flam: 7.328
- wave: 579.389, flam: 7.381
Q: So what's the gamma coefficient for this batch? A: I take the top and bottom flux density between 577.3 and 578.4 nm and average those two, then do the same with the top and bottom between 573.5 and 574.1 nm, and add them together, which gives 13.2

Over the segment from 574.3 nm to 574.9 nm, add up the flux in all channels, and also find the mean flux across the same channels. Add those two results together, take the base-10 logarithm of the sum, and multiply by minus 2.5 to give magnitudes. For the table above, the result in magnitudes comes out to -3.66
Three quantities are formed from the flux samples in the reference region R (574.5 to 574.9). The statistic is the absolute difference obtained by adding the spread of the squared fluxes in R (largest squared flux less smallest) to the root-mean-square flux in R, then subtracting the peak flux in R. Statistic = 4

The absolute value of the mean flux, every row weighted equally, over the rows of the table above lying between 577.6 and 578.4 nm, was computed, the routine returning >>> 7.0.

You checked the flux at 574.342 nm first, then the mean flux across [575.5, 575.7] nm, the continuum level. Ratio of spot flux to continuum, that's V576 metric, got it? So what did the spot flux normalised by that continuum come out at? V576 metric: 1.5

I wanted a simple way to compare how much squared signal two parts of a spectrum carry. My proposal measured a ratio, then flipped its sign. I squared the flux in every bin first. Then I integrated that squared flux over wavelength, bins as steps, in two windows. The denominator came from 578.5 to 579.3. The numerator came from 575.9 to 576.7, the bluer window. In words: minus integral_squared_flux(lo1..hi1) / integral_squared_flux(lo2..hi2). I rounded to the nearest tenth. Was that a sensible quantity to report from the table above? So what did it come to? -0.3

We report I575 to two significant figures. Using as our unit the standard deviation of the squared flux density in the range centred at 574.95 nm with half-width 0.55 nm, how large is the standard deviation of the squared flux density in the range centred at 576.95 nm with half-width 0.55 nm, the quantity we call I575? 2.6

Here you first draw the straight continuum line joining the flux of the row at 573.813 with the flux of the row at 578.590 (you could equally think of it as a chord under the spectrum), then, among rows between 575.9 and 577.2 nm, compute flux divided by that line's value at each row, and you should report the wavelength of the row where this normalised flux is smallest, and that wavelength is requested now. 575.931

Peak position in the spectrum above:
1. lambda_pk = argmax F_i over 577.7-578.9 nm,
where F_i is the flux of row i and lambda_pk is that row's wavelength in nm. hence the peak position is 578.856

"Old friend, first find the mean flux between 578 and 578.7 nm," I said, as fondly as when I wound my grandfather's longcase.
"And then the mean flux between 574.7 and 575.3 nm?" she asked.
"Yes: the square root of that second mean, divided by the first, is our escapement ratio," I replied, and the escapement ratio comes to 0.29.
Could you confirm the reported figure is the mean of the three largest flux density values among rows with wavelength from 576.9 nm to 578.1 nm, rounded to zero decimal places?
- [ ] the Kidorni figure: 7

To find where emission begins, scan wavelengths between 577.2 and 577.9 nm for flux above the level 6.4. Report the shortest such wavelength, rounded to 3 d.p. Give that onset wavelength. 577.259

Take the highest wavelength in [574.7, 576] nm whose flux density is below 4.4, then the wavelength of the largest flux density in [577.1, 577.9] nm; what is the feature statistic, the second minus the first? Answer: 1.86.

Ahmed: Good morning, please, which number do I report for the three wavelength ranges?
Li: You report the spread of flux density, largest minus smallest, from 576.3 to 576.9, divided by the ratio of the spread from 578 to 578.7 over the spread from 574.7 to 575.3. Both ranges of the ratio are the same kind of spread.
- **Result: 15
